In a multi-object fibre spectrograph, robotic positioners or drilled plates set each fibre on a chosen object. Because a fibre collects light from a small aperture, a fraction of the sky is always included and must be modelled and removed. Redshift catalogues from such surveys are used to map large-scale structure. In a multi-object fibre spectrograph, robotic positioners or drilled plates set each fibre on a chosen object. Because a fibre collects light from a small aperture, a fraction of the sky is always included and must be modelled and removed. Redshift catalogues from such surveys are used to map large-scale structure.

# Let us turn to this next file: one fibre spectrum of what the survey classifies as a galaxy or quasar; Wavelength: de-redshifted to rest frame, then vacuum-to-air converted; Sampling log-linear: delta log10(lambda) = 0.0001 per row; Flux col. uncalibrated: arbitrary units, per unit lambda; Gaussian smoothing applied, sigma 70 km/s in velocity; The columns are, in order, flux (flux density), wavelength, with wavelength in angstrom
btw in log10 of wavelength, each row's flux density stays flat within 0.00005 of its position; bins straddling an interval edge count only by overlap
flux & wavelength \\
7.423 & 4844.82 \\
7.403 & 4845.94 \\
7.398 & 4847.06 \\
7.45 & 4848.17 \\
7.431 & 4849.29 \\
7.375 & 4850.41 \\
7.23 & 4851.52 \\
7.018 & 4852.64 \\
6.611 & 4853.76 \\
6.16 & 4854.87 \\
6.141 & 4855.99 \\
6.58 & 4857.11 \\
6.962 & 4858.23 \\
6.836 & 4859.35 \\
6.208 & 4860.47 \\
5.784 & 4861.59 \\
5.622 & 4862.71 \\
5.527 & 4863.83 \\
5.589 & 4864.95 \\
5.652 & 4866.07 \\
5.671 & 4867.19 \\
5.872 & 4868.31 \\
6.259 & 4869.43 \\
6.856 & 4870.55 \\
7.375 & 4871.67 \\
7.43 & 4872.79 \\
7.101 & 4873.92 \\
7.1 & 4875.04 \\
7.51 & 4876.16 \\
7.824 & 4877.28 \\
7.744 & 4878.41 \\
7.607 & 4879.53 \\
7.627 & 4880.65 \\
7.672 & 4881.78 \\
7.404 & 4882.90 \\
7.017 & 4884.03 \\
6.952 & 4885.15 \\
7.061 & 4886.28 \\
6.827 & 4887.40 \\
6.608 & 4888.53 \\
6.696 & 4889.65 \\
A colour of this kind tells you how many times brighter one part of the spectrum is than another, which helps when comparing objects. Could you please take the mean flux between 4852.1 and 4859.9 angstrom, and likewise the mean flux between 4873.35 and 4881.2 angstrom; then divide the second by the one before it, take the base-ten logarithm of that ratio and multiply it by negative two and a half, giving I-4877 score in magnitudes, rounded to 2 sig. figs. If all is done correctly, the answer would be -0.14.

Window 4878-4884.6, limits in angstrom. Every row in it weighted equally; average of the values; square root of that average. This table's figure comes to 2.74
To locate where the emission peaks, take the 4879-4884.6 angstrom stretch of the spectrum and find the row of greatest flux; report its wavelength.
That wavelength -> 4881.78 angstrom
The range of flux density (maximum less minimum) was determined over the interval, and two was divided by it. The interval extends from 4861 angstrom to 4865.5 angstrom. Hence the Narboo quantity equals 7.8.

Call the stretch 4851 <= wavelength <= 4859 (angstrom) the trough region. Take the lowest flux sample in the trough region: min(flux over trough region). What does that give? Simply 6.141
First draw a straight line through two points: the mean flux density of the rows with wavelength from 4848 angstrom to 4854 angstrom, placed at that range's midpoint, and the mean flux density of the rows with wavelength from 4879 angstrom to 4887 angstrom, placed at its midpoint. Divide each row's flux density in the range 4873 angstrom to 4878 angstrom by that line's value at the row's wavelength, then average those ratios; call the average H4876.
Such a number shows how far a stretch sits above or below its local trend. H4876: 1.01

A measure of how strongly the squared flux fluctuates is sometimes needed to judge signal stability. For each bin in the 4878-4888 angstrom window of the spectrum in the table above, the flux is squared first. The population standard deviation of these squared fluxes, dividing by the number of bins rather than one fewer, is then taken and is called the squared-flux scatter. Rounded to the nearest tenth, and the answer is 4.9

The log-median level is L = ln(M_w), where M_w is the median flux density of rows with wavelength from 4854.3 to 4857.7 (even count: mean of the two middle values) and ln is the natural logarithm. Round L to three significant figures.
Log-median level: 1.82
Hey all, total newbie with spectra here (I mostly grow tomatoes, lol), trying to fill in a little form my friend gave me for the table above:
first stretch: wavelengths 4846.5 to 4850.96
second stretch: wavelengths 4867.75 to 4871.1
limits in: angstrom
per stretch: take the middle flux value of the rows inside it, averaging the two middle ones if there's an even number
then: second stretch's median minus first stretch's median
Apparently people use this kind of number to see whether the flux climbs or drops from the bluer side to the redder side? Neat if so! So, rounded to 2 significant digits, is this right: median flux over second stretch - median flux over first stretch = -1.2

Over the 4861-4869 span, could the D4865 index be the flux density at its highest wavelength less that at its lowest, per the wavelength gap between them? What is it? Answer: 0.01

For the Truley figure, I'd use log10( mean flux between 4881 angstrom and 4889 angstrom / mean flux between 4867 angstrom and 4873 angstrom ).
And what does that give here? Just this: 0.032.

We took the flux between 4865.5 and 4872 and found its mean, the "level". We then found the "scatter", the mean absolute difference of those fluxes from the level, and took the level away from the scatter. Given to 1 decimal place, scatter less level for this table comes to -5.7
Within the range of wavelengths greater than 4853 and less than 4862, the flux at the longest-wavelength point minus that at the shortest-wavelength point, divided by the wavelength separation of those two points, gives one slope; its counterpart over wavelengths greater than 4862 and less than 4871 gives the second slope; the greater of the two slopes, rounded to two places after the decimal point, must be 0.16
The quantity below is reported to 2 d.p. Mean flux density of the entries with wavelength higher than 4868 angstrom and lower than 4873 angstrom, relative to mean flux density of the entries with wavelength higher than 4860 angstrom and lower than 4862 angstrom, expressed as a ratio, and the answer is 1.13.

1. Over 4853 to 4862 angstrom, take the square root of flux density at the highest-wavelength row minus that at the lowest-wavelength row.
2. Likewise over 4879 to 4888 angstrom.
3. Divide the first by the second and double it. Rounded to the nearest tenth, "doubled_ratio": 2.3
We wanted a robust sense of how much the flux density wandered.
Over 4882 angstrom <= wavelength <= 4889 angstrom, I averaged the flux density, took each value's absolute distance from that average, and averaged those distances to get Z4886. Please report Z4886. 0.18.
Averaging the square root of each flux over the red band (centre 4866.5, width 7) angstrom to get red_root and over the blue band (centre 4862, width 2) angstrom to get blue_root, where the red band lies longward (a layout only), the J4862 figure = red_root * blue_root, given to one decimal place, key 5.7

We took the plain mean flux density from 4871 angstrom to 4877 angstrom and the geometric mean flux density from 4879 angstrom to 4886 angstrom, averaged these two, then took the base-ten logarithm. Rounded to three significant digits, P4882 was 0.866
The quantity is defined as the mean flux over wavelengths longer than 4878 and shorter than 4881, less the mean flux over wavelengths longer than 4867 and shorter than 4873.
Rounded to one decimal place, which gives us 1.1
